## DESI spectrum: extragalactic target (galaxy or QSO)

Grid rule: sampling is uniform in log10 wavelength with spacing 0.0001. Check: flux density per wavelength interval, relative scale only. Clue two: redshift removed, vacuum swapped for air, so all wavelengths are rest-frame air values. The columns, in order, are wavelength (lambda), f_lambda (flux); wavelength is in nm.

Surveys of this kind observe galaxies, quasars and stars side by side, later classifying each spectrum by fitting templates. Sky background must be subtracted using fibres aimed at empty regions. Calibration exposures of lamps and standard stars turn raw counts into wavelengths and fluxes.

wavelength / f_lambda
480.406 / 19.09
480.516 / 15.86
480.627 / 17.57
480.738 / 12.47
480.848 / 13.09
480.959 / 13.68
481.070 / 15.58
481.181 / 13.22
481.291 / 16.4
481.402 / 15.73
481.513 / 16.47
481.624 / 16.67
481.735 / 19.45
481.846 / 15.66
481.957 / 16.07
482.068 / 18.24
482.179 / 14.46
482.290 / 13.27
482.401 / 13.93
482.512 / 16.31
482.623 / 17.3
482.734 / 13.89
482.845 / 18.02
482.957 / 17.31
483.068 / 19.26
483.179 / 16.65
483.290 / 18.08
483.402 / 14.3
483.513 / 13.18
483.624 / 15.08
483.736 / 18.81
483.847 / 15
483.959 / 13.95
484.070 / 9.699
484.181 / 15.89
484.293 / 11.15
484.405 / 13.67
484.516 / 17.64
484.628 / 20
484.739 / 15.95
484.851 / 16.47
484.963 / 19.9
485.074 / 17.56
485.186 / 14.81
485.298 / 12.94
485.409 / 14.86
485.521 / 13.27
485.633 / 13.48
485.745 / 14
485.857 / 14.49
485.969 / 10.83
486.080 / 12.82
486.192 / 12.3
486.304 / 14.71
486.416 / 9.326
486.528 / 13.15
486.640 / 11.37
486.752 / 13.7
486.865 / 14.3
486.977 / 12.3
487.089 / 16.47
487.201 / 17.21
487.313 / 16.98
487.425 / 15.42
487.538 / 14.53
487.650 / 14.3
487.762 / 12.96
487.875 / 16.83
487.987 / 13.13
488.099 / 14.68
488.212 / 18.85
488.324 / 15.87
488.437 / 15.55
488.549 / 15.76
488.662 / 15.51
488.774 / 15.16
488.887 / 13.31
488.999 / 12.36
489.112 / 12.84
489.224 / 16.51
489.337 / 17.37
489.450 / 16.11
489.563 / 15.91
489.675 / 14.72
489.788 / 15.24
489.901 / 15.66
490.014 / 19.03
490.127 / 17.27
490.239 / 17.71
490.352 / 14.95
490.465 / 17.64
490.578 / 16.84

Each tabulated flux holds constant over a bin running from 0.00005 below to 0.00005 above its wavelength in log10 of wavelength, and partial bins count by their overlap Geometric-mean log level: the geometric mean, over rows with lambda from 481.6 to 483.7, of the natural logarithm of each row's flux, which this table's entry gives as 2.77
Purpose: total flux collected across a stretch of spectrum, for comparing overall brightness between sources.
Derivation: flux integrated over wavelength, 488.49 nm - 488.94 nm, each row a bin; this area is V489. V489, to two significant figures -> 6.7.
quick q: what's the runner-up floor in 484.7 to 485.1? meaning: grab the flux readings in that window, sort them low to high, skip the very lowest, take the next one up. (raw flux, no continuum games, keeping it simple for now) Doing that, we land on 16.47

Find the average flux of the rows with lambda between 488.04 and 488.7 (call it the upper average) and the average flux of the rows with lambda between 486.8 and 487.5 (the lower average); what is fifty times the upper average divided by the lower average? 52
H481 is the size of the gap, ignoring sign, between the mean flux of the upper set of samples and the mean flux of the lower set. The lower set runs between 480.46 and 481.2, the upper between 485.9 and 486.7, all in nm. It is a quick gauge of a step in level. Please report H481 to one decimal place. 2.4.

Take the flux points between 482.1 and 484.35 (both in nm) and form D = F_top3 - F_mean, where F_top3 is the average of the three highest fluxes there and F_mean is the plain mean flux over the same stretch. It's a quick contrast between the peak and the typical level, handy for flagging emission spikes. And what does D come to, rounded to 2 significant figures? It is 3.4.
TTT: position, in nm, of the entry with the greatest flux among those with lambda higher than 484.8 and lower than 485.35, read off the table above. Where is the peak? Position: 484.963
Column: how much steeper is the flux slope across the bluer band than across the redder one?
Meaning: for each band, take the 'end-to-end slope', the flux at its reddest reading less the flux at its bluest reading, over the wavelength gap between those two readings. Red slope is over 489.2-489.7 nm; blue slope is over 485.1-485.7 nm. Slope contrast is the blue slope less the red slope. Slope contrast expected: 1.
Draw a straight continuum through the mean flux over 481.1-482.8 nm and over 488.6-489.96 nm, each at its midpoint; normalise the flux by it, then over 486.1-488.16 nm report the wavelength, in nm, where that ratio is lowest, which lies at 486.416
